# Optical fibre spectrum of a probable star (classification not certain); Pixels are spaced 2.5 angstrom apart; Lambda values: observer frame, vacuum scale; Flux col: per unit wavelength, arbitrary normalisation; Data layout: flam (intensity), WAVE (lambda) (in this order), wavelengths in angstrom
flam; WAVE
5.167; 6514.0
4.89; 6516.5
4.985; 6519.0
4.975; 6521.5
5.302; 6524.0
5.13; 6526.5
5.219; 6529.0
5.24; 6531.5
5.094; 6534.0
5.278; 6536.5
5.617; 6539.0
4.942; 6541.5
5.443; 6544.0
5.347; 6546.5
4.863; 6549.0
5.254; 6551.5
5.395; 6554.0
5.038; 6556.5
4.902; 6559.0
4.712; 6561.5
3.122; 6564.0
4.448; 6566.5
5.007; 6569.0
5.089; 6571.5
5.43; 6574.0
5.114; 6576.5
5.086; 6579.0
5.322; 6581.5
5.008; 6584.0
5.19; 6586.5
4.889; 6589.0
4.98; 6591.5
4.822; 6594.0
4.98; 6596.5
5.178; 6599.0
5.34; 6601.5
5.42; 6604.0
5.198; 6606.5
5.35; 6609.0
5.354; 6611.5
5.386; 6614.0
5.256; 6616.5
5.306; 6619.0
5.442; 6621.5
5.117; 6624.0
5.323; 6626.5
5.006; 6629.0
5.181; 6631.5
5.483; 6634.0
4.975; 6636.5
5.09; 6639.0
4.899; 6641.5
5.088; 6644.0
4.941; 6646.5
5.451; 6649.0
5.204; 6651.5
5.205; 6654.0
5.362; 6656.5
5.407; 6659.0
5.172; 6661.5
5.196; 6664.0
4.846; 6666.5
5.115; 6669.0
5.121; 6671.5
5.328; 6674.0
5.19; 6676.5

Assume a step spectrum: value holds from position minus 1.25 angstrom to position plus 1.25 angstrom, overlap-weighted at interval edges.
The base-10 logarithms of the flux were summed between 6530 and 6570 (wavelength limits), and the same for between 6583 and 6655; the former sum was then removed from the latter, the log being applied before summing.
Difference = 10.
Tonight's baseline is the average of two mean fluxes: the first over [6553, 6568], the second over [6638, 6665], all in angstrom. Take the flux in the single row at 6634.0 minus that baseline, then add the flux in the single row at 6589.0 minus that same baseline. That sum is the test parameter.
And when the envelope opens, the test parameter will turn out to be 0.59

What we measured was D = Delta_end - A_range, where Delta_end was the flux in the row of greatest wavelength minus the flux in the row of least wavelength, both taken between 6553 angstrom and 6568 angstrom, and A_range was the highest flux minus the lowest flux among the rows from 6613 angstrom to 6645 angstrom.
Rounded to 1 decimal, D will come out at -1.5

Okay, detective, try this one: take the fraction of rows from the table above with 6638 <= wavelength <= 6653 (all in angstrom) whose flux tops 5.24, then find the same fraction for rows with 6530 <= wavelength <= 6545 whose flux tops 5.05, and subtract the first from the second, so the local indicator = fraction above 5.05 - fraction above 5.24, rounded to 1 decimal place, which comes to 0.7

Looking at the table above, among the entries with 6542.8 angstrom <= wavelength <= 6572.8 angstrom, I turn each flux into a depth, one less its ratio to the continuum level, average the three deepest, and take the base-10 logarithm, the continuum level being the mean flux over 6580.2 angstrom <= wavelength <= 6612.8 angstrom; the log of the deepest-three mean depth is -0.69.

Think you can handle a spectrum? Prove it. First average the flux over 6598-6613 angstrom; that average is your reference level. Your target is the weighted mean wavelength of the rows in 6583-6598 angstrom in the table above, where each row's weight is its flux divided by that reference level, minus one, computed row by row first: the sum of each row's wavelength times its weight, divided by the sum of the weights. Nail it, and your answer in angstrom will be 6591.0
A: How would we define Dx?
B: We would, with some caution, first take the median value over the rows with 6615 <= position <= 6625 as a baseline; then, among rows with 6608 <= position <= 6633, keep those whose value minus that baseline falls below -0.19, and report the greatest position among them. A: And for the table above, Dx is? 6629.0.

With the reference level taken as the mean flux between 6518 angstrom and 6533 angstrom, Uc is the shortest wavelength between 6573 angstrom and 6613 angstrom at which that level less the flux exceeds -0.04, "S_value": 6576.5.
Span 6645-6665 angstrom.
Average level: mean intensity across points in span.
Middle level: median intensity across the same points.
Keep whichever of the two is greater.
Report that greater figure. 5.24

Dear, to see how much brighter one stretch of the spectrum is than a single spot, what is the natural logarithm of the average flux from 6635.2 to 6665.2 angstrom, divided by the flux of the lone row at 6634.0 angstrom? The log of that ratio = -0.06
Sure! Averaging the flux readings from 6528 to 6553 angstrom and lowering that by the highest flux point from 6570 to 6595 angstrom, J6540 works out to -0.20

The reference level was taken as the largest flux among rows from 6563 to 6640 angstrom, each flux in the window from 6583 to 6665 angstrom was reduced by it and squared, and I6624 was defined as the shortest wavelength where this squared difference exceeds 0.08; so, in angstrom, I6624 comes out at 6584.0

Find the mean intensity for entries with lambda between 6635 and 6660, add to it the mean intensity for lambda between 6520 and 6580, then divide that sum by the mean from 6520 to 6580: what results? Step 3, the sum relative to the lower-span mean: 2.024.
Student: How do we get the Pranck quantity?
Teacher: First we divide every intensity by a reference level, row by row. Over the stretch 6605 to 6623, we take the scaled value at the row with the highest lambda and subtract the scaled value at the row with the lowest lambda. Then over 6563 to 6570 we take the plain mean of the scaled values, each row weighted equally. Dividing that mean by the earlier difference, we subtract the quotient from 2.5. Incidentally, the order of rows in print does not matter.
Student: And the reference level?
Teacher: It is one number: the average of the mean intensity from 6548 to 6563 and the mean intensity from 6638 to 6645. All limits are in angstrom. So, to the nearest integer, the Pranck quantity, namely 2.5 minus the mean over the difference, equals -15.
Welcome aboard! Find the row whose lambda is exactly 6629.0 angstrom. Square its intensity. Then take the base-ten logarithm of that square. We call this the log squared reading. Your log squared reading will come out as 1.399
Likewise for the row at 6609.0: 1.457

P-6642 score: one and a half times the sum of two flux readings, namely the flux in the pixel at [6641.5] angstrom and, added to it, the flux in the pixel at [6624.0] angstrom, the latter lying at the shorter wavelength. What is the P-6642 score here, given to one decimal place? 15.0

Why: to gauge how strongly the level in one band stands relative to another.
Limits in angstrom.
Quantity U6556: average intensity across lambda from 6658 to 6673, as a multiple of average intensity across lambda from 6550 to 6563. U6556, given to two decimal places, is 1.02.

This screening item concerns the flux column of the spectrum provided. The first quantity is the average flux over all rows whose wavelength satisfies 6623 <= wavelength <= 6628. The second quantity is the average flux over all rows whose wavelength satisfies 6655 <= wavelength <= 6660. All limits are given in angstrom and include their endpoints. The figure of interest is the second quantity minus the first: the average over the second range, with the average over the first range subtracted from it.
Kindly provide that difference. 0.16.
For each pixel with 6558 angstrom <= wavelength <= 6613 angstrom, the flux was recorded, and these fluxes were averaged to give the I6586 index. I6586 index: 5.00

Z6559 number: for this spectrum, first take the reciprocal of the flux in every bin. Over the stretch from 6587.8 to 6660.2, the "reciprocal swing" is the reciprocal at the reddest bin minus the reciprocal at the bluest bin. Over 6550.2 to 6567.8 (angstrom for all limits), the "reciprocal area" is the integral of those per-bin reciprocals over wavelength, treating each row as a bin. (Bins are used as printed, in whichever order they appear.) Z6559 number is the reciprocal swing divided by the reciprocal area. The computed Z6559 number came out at -0.0051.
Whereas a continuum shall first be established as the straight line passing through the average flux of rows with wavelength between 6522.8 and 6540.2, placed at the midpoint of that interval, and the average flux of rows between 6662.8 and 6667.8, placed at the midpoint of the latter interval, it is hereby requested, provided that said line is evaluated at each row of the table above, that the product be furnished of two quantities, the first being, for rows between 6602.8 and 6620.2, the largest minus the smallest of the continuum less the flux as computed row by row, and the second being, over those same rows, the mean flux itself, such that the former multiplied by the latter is 1.2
